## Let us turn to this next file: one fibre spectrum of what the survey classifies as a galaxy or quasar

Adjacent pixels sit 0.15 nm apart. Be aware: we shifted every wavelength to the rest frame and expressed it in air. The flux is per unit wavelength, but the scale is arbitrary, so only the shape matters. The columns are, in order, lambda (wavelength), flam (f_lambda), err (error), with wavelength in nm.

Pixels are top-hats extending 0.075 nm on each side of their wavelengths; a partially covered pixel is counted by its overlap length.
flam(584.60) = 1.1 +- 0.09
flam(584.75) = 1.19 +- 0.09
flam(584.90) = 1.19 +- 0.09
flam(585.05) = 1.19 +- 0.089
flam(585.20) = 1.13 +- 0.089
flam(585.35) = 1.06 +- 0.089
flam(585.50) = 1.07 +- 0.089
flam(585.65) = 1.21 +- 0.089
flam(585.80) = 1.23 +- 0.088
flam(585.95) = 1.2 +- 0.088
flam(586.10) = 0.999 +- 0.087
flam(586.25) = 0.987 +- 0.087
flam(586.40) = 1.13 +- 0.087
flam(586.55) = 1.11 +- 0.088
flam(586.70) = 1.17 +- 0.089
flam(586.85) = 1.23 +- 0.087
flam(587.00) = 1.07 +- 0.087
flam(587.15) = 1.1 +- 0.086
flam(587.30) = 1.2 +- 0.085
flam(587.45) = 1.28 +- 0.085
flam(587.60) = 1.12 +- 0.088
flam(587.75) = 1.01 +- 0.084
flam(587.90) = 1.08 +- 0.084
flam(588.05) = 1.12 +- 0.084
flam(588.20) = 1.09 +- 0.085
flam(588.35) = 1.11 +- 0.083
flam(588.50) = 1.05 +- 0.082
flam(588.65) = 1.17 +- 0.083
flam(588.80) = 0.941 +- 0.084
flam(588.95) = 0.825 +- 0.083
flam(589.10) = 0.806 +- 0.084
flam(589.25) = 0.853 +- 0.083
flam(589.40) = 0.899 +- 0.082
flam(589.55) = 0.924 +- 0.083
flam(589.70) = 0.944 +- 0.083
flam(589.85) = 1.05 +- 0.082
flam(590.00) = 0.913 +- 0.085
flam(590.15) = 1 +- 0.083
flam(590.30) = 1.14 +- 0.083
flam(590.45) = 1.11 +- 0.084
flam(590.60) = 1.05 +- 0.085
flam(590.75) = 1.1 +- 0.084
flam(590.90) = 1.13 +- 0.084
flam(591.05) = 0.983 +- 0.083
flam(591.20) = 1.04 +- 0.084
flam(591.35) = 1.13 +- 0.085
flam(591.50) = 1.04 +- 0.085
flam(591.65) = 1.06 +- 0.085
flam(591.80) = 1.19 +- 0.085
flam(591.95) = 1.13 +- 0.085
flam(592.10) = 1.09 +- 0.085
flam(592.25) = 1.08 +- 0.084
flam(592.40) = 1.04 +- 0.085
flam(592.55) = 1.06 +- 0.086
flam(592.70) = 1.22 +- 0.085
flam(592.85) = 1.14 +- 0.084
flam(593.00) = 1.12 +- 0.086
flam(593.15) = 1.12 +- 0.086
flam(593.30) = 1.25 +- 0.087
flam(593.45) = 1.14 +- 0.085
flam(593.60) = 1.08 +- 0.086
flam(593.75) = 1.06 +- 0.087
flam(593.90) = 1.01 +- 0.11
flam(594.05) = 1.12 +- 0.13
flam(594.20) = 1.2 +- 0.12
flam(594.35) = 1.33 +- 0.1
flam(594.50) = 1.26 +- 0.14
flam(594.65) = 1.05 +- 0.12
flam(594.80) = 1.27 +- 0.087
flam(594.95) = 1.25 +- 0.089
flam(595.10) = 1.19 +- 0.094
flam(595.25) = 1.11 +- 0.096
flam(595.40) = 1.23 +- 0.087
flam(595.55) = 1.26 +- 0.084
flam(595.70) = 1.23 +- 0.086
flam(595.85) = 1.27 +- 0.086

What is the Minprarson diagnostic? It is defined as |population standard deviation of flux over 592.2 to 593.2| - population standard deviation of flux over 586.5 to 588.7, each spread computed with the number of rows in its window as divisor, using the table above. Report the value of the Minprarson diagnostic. -0.01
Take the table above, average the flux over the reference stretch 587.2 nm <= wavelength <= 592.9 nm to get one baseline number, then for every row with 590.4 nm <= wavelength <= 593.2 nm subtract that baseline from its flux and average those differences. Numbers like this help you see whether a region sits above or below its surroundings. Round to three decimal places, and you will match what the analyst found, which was 0.041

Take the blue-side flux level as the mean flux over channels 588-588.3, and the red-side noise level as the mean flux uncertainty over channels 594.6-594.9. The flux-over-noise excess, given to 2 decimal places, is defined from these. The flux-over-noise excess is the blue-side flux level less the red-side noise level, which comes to 1.00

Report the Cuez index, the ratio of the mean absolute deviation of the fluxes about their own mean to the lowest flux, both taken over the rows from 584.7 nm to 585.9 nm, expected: 0.0510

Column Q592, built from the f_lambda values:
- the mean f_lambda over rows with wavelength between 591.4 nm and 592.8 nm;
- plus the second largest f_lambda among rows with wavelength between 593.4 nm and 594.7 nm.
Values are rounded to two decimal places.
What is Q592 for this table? 2.36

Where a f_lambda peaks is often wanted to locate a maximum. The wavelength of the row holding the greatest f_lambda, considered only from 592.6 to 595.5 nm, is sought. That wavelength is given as 594.35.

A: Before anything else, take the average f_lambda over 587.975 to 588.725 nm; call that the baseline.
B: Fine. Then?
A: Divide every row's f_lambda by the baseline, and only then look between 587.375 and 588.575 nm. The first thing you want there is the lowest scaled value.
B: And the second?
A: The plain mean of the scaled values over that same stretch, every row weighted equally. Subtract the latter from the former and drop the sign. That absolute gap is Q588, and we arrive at 0.088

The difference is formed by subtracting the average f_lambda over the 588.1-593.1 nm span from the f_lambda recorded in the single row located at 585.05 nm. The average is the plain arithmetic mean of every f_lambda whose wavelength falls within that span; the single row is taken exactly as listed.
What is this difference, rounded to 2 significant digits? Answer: 0.15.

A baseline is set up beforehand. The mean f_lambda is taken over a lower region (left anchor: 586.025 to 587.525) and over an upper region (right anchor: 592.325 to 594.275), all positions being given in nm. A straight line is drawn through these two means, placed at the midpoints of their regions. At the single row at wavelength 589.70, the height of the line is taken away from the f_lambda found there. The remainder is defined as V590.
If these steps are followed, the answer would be -0.18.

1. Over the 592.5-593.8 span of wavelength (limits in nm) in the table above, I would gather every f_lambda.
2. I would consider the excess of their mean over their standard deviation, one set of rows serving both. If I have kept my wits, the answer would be 1.07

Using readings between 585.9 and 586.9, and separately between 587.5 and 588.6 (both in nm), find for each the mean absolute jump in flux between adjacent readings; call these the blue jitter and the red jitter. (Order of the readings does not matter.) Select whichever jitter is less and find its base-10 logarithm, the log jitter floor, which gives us -1.26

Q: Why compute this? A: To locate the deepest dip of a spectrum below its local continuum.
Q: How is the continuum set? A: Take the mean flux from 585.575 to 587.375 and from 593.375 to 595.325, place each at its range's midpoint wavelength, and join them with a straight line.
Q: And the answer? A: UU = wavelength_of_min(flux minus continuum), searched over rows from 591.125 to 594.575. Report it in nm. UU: 593.90 nm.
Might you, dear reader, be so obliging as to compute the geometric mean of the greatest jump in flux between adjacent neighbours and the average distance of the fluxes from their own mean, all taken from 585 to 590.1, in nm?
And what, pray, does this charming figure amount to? 0.15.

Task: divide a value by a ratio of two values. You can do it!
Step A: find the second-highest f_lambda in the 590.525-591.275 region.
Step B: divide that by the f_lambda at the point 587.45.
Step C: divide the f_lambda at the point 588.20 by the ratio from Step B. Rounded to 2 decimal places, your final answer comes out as 1.27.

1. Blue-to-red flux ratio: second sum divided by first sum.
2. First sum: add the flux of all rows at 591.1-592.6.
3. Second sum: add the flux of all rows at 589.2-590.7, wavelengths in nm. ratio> 0.91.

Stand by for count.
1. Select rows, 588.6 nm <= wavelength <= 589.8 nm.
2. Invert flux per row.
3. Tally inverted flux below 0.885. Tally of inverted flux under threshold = 1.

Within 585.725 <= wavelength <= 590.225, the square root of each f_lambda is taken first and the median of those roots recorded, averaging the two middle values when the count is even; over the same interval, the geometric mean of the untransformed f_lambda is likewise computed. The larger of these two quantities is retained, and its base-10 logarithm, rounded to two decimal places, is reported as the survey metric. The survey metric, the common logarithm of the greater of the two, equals 0.02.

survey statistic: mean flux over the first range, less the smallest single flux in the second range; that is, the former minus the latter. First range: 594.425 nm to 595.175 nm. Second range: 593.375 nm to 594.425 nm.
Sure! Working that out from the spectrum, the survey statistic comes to 0.19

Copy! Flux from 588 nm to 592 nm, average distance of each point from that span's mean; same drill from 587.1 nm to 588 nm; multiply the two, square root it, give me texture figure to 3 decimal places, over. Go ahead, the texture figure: 0.080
